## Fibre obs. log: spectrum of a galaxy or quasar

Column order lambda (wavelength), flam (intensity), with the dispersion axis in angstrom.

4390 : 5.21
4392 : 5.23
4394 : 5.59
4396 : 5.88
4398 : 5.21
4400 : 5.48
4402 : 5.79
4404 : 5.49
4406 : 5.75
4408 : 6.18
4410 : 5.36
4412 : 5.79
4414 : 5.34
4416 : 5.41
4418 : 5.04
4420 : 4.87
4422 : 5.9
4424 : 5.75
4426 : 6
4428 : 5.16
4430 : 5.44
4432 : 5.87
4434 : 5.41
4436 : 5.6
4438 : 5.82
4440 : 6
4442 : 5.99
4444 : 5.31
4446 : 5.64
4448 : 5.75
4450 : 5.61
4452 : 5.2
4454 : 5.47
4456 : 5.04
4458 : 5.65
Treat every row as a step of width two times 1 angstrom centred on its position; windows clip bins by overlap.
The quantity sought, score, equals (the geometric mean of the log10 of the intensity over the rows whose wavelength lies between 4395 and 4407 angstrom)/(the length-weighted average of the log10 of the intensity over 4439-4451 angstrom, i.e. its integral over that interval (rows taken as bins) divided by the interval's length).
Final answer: 0.99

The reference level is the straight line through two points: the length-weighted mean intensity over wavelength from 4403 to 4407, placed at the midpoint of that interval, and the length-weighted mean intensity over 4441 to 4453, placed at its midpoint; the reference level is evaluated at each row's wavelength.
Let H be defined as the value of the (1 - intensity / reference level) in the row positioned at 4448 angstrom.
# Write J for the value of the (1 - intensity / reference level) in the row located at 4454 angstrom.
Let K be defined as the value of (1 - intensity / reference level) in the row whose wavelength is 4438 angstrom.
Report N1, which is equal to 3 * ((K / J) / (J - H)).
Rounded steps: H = -0.03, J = 0.02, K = -0.04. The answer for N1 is -130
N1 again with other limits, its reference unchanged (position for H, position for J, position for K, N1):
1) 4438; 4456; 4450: -1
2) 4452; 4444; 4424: 86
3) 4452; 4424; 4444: 60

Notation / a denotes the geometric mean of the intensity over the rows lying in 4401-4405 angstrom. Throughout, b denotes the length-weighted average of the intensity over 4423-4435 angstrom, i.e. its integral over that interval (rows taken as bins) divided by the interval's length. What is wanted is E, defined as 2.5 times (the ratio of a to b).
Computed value 2.51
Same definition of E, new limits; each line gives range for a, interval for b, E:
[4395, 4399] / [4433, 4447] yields 2.44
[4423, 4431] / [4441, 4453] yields 2.50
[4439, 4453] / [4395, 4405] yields 2.53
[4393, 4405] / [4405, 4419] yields 2.51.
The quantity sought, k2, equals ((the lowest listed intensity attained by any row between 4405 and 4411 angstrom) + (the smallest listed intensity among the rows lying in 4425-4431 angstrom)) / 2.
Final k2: 5.26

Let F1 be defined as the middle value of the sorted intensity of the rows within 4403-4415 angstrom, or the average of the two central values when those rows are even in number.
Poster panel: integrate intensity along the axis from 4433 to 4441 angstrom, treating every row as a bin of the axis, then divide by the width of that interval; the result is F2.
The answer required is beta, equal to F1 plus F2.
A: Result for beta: 11.33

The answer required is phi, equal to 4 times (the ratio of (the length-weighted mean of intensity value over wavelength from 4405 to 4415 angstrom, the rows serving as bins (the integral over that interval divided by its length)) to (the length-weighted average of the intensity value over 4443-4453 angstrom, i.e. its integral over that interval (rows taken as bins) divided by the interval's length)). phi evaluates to 4.13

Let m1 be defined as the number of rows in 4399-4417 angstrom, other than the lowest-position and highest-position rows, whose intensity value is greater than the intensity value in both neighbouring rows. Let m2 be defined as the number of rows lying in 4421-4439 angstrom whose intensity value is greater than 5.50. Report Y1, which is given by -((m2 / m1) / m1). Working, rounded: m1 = 3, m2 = 6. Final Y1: -0.67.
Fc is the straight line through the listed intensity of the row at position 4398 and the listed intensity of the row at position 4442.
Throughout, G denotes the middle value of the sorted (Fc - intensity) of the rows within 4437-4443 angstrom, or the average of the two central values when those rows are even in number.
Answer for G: 0.0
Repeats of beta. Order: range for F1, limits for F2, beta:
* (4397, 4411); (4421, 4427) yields 11.37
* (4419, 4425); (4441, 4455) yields 11.32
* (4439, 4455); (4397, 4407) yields 11.17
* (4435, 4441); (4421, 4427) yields 11.70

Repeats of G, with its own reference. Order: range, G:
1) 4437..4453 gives 0.4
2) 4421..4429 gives -0.2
